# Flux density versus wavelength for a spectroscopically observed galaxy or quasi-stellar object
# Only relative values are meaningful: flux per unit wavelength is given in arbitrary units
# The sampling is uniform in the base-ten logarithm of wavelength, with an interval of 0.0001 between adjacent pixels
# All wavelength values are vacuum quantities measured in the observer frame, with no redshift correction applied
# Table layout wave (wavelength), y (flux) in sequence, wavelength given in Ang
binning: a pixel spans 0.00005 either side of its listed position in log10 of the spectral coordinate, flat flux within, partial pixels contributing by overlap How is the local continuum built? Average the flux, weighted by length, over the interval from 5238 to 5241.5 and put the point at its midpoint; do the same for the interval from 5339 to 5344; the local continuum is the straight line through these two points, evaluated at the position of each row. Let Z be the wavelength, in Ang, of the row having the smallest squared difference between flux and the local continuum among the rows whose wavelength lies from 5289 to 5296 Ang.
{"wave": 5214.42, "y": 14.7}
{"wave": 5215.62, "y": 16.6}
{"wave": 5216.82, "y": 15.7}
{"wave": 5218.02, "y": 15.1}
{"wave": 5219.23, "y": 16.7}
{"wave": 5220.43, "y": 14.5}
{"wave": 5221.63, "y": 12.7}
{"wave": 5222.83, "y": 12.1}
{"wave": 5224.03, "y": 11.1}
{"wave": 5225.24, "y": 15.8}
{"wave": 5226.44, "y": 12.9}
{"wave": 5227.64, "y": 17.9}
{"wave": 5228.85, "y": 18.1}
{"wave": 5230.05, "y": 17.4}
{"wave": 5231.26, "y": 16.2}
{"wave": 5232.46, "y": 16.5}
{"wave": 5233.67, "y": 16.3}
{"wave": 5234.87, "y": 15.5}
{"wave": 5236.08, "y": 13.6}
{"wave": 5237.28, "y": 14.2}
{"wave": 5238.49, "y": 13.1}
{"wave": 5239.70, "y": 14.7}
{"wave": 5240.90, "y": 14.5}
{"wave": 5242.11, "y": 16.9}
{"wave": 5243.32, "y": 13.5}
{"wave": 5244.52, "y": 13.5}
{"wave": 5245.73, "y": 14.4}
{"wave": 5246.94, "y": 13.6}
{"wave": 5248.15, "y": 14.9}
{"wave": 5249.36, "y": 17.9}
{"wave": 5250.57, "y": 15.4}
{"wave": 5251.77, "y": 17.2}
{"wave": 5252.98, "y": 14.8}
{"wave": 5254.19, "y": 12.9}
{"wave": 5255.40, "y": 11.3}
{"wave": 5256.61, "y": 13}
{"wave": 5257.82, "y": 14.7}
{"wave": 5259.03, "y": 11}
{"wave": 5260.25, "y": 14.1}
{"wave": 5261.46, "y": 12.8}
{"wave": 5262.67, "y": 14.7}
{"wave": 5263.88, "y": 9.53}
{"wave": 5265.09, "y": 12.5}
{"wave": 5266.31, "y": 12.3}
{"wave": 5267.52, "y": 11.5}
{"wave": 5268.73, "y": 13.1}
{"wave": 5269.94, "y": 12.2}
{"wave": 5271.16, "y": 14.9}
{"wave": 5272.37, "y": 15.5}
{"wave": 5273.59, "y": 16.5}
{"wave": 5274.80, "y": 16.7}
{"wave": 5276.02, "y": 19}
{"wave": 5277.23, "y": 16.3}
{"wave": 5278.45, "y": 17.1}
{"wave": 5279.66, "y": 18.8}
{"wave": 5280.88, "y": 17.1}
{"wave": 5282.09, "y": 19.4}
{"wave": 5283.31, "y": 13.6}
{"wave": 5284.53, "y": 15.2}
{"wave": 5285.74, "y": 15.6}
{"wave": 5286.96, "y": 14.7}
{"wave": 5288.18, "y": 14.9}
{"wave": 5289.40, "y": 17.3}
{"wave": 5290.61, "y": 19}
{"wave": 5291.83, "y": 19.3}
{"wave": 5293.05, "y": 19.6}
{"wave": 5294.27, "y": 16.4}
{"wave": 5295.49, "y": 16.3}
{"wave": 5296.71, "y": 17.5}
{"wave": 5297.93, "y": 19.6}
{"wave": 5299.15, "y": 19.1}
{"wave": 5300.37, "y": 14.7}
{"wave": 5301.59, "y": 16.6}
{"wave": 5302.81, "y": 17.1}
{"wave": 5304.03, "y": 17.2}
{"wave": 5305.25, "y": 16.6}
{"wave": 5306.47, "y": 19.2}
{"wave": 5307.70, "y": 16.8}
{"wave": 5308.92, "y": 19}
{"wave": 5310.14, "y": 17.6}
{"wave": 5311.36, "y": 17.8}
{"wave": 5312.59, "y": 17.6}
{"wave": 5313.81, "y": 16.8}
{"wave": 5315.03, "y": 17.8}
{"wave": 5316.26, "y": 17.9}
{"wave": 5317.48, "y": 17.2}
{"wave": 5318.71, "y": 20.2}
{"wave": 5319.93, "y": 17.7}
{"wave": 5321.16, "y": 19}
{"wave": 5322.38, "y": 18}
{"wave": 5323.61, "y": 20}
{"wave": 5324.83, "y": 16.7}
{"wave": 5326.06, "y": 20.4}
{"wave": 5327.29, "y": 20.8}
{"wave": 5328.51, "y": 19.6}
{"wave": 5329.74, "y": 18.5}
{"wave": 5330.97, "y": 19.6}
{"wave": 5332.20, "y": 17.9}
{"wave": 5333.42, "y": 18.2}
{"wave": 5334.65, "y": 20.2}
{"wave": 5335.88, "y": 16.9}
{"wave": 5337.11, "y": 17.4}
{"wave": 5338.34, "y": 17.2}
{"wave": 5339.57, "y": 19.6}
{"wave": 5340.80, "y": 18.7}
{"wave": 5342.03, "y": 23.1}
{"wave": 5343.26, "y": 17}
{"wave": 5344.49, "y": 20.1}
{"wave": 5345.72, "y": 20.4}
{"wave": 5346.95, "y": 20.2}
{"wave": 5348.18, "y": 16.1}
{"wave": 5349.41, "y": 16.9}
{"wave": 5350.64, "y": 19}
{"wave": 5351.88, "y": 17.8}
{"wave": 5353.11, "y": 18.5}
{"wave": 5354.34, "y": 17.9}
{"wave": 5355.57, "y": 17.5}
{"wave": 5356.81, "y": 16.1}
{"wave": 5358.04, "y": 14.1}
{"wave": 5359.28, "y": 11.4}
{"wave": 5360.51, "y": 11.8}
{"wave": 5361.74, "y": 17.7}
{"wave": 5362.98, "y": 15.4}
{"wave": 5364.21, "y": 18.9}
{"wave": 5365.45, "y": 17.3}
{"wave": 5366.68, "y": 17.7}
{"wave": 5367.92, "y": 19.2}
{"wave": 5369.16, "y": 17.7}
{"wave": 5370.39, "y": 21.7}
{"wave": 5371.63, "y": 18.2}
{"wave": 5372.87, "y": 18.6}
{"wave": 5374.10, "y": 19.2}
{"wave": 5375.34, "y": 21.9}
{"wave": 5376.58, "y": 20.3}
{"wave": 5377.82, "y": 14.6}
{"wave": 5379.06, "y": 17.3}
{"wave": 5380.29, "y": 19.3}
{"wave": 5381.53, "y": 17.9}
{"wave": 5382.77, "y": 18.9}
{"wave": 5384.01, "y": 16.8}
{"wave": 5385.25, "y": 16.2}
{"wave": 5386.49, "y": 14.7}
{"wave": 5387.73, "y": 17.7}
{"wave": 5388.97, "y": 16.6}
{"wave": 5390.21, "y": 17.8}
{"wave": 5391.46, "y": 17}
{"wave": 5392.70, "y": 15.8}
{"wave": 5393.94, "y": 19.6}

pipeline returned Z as 5289.40 Ang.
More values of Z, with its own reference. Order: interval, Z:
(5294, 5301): 5296.71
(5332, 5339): 5334.65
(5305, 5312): 5311.36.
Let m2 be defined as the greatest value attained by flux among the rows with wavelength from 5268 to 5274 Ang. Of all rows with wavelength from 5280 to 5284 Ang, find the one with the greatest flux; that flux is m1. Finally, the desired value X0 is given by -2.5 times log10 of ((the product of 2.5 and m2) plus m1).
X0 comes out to -4.46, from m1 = 19.4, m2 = 16.5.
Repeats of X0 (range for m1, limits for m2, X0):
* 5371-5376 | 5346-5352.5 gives -4.65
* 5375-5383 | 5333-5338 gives -4.65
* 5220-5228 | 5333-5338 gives -4.59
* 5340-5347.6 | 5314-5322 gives -4.67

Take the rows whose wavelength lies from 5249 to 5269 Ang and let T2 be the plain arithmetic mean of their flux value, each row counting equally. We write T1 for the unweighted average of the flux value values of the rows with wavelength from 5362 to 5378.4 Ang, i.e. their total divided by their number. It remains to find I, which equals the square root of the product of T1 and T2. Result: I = 15.8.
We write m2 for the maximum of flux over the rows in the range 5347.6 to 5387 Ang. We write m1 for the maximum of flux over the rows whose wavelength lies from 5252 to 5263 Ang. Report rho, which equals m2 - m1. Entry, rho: 7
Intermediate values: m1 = 14.8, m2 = 21.9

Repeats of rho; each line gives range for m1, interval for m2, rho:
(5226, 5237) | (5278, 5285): 1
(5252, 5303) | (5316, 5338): 1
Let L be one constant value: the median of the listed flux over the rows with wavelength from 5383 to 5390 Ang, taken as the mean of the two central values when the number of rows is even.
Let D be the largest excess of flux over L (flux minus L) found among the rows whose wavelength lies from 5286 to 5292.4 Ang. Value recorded 2.7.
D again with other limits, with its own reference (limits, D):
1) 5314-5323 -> 3.6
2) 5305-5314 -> 2.6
